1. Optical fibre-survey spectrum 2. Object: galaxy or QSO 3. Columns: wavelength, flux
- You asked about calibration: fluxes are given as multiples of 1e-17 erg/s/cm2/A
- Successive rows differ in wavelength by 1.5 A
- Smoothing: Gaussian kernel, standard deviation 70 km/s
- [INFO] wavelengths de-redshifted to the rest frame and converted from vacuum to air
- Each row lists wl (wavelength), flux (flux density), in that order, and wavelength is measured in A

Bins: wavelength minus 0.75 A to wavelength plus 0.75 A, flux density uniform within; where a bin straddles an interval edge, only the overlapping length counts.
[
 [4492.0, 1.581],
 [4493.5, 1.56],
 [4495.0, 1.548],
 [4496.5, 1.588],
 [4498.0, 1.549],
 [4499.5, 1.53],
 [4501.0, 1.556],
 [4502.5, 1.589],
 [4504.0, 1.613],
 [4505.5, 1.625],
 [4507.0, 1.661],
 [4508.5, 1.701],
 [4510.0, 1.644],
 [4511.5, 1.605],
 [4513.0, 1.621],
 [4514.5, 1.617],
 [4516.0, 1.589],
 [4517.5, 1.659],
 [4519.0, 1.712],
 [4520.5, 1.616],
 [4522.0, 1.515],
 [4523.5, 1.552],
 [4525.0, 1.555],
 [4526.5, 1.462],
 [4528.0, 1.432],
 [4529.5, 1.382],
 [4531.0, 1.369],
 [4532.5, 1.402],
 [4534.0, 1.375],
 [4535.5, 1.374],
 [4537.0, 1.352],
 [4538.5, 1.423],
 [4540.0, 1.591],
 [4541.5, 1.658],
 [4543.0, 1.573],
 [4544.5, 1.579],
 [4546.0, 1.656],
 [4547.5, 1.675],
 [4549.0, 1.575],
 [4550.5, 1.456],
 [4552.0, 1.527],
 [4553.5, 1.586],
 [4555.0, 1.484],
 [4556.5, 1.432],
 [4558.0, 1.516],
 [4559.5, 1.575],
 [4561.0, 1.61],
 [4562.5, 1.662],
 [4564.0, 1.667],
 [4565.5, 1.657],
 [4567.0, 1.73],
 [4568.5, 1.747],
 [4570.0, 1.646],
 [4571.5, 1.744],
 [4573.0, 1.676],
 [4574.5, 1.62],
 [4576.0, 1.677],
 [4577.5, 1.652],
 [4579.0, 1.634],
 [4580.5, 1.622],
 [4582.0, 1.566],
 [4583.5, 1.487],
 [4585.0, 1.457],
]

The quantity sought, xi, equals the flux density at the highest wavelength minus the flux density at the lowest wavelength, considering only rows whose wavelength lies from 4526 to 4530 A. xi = -0.080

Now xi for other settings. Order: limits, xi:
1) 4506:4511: -0.017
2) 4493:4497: 0.028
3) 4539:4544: -0.018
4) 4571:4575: -0.124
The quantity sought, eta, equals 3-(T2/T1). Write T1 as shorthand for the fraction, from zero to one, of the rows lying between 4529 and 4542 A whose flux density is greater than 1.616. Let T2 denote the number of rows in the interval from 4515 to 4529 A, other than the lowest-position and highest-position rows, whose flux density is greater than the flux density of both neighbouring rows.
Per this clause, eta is -15.0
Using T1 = 0.1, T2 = 2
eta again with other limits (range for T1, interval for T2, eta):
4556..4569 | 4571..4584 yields 1.2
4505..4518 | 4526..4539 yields 1.7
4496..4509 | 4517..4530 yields -3.0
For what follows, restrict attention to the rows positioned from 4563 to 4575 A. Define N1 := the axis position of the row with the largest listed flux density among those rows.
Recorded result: 4568.5 A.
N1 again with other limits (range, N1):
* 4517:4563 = 4519.0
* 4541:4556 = 4547.5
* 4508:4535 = 4519.0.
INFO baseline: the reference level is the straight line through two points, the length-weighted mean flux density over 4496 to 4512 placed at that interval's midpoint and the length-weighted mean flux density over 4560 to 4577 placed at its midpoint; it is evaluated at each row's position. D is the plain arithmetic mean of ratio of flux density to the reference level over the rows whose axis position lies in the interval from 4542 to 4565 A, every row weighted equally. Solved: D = 0.95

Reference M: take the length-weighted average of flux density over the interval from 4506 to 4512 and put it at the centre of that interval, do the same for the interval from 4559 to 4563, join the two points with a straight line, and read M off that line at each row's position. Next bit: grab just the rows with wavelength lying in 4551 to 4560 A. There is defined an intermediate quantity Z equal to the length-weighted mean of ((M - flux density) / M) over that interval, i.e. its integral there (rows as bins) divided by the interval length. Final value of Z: 0.063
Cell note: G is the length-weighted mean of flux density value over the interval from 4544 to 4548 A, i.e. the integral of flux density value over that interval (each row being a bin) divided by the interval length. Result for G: 1.64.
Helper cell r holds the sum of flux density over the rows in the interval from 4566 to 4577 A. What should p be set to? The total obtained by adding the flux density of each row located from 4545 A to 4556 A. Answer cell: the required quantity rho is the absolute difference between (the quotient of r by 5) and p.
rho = 8.6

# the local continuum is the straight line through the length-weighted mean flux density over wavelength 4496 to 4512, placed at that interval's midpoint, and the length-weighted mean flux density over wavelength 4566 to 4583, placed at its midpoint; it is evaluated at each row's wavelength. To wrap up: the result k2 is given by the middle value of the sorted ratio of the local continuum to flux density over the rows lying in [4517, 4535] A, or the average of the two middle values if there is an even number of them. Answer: 1.09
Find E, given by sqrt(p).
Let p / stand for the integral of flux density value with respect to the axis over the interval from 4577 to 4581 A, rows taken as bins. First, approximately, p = 6.5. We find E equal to 2.6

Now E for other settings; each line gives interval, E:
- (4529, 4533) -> 2.4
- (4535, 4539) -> 2.4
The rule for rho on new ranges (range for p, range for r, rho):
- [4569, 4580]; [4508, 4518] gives 9.4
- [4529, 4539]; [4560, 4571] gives 7.3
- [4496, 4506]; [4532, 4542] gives 9.0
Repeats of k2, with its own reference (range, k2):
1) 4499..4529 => 1.00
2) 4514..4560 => 1.05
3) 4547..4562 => 1.06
